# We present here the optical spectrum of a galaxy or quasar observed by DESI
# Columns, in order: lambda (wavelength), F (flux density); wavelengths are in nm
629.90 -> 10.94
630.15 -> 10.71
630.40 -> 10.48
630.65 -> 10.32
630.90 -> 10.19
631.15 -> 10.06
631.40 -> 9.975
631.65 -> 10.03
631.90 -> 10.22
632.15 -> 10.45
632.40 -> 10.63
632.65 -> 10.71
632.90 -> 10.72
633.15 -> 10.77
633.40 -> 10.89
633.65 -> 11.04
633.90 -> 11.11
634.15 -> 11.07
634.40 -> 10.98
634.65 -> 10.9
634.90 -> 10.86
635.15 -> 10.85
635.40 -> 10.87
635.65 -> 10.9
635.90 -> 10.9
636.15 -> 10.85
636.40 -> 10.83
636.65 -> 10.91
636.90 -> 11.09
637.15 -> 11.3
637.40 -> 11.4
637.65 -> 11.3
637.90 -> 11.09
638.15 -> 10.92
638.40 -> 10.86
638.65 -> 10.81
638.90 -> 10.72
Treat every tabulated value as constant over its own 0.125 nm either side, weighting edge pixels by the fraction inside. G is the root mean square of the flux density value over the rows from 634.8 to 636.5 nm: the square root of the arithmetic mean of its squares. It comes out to 10.9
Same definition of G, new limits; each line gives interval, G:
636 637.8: 11.1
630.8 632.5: 10.2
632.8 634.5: 10.9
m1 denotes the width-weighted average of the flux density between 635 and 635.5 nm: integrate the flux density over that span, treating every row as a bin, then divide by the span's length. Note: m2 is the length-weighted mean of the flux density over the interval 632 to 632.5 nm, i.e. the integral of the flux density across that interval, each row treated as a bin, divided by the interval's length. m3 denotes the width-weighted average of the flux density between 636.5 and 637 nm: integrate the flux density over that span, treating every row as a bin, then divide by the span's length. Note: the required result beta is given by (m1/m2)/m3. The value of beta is 0.094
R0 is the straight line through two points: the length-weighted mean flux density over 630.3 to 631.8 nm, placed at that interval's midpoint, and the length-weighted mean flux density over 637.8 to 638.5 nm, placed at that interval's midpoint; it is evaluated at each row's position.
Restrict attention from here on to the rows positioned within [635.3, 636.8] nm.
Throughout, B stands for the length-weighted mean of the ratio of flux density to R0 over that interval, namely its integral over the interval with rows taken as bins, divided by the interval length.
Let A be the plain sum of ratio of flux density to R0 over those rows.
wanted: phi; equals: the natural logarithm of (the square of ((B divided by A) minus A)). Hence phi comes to 3.56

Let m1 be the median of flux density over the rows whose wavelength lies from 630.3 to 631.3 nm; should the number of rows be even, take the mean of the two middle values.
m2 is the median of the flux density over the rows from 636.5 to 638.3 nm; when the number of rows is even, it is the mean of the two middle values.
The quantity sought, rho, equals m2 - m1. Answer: 0.8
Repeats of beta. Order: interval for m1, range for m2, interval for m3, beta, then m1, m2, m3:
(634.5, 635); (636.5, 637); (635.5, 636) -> 0.091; 10.9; 11.0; 10.9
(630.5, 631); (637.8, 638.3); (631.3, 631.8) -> 0.093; 10.3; 11.0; 10.0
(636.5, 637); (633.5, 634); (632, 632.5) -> 0.094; 11.0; 11.1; 10.5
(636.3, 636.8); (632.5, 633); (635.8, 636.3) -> 0.093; 10.9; 10.7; 10.9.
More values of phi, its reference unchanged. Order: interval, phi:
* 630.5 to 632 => 3.51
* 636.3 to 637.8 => 3.58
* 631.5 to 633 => 3.56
